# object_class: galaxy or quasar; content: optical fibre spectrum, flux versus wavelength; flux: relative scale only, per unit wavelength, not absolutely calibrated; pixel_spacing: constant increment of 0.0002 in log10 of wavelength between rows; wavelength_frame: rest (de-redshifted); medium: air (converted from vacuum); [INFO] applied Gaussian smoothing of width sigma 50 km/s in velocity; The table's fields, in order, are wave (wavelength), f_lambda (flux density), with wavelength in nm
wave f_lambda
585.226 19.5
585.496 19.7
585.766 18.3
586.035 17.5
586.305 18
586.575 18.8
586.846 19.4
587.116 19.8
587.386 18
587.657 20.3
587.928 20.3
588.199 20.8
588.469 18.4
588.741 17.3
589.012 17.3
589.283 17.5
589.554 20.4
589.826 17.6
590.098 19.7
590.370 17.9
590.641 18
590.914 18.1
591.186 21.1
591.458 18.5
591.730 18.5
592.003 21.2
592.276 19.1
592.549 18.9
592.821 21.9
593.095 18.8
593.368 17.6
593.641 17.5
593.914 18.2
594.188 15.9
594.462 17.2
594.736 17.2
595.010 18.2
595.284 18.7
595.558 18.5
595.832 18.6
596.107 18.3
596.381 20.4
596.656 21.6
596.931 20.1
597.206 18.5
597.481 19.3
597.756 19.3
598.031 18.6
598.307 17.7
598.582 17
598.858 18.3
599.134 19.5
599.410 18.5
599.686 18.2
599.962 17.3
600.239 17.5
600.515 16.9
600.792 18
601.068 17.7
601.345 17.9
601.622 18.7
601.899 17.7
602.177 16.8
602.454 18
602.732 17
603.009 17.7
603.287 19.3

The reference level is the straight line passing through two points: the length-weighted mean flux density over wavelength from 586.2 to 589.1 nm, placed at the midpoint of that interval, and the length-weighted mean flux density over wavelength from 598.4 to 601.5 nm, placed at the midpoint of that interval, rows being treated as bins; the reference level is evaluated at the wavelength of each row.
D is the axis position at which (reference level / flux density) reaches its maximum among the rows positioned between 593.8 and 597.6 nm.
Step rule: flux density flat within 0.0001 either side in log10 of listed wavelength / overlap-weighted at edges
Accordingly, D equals 594.188 nm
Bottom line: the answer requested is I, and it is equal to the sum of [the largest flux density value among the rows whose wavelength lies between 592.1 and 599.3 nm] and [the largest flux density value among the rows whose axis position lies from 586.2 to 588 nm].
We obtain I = 42.2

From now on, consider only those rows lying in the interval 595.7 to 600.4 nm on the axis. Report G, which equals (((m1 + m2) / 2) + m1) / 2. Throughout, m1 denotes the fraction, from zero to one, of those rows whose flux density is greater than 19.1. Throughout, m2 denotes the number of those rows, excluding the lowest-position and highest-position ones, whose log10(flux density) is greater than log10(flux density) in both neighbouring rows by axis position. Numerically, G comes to 0.76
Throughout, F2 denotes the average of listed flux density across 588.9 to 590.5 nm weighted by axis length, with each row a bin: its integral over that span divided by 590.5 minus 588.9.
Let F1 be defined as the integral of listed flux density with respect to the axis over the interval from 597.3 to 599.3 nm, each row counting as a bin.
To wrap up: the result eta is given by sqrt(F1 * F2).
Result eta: 26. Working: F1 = 37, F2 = 18.4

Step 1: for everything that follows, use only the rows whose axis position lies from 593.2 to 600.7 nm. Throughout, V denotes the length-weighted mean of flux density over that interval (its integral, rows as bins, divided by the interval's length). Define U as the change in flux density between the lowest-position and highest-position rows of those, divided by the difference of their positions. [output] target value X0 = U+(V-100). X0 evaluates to -81.8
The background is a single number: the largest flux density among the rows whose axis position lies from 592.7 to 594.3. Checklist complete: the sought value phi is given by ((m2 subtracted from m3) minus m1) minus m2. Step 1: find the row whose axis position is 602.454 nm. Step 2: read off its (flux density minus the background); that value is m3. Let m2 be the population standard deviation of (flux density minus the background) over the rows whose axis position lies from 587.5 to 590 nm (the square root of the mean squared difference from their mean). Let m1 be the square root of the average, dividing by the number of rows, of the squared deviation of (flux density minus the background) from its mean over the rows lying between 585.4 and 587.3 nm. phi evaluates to -7.6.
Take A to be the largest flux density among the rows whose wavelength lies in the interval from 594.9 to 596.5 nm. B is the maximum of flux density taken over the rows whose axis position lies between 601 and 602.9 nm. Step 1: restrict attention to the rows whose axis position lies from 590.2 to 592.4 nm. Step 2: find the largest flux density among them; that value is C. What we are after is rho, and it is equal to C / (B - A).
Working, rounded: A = 20.4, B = 18.7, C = 21.2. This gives -12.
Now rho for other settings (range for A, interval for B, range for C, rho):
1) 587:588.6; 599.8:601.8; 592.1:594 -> -10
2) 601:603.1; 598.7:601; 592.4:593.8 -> 27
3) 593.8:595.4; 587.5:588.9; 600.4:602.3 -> 9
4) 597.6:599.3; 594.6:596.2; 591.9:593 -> -27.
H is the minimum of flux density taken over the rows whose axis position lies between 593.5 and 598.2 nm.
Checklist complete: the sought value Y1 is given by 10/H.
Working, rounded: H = 15.9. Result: 0.629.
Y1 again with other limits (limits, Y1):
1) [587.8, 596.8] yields 0.629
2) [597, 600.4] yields 0.588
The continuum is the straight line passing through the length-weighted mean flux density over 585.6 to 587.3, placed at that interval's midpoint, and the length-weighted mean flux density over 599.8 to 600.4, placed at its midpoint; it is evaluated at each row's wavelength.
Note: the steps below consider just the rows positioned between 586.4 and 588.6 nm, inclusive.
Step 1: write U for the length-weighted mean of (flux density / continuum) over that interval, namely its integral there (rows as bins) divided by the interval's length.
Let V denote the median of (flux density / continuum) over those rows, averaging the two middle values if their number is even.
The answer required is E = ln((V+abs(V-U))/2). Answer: -0.635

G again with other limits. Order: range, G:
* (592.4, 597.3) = 1.42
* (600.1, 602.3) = 0.50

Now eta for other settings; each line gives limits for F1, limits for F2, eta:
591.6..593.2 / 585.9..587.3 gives 24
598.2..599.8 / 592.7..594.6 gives 23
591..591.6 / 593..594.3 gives 14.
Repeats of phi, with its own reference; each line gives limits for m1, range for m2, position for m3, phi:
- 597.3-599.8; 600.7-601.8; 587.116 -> -3.6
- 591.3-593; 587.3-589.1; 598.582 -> -9.1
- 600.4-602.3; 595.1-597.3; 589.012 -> -7.5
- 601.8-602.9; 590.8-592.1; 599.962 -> -7.8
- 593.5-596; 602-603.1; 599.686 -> -5.5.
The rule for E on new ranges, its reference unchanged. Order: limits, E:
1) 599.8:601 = -0.689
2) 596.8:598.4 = -0.620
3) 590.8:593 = -0.613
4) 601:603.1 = -0.662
